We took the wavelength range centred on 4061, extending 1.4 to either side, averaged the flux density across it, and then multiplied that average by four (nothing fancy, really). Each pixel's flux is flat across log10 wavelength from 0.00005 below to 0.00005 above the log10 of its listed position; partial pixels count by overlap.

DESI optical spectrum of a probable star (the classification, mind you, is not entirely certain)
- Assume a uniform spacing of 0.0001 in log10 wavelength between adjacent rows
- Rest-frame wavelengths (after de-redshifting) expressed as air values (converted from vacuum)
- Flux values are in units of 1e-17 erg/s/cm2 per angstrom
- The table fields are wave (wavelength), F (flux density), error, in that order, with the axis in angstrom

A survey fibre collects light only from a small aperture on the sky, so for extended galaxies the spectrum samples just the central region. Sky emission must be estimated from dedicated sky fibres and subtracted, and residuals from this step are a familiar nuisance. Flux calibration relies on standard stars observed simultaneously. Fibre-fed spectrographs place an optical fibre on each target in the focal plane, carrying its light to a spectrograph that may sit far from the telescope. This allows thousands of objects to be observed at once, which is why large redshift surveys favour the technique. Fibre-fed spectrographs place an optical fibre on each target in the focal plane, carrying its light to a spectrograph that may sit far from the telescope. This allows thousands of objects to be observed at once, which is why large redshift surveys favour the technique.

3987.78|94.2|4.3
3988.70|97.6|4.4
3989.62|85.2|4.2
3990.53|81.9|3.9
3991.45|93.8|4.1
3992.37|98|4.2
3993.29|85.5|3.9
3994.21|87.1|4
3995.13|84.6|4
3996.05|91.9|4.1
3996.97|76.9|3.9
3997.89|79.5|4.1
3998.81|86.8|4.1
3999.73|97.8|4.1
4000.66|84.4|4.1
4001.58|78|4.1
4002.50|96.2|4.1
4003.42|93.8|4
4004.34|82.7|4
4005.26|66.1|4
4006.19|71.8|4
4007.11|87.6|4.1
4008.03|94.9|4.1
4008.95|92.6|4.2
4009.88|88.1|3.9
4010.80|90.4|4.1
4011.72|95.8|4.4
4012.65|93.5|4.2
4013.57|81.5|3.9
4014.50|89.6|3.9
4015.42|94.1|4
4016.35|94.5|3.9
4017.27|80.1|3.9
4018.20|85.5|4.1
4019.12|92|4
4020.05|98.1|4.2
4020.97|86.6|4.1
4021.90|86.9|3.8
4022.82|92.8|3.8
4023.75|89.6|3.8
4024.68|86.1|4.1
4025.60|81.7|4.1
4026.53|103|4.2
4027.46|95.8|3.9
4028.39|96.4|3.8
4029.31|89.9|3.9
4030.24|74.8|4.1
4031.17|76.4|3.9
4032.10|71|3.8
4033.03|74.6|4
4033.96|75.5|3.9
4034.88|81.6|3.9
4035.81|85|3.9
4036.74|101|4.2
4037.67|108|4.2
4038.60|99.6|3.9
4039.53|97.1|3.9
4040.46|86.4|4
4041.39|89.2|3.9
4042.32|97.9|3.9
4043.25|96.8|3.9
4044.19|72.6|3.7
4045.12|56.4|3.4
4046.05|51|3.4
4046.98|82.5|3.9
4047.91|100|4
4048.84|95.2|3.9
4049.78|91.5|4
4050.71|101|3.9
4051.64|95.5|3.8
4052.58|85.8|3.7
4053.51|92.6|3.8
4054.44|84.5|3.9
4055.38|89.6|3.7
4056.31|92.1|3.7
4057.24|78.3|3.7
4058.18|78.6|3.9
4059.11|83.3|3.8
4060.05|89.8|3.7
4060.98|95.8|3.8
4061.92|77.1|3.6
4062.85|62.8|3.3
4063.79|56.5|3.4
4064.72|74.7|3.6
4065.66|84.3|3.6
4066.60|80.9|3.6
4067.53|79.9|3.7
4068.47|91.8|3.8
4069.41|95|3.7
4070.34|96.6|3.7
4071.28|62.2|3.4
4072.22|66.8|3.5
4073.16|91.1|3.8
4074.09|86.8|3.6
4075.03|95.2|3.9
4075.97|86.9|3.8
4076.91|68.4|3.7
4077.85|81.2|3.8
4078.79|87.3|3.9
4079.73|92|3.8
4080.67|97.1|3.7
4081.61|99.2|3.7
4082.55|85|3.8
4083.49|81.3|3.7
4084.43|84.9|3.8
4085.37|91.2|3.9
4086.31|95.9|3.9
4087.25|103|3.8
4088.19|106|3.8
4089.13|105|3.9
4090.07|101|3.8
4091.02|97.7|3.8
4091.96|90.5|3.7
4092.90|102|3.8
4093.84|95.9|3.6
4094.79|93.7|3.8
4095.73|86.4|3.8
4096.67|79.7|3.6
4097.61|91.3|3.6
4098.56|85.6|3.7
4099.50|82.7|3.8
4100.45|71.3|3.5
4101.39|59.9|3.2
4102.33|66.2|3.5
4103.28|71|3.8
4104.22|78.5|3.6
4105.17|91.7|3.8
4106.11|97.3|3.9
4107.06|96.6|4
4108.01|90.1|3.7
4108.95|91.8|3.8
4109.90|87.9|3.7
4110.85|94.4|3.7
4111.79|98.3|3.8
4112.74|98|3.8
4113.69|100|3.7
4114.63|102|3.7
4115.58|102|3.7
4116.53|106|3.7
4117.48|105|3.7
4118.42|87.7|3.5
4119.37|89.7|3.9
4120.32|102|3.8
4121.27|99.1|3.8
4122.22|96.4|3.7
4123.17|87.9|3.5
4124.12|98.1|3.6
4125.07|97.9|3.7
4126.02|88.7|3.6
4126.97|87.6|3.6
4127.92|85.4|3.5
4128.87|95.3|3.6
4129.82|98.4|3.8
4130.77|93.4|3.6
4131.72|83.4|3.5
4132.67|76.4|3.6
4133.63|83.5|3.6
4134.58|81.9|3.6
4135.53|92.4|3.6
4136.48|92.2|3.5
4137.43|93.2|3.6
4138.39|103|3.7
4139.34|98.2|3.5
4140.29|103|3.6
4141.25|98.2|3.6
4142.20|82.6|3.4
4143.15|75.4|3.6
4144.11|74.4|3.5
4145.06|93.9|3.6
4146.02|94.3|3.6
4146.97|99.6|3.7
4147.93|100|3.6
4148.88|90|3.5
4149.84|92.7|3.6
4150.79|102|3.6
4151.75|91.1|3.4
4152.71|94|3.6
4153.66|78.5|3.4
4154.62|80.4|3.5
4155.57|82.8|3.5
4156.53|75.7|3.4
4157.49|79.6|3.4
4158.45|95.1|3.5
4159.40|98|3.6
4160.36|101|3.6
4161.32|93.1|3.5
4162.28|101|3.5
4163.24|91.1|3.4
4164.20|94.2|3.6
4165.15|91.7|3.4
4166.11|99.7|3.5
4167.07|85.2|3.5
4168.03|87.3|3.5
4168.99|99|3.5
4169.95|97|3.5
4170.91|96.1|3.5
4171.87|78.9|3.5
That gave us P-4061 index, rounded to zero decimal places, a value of 350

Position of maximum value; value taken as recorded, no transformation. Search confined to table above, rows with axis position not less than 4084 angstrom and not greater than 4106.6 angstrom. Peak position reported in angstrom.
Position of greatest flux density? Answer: 4088.19 angstrom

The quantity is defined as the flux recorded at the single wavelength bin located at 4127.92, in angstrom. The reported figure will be 85.4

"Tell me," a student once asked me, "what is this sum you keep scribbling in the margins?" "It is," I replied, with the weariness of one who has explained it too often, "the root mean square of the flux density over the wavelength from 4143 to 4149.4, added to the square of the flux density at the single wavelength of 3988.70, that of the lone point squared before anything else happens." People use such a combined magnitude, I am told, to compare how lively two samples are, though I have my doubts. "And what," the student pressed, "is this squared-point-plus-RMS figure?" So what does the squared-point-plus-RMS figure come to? 9616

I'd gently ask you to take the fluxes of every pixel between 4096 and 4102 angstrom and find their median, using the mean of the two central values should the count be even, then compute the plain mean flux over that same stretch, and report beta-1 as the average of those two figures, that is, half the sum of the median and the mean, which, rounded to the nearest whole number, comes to 80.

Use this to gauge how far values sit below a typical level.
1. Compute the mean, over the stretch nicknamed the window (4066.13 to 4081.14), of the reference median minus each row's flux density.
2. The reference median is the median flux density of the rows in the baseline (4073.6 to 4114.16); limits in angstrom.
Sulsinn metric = 6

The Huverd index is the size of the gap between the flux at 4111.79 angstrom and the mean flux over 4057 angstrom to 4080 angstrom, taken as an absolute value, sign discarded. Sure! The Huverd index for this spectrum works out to 17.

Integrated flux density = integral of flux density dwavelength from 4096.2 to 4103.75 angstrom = 574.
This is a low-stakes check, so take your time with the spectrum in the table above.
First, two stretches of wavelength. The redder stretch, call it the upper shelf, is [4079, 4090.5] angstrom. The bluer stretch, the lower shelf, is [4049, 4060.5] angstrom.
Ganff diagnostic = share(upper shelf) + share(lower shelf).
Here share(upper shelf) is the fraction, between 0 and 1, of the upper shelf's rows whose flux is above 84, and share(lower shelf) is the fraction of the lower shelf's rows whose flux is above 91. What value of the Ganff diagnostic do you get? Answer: 1.3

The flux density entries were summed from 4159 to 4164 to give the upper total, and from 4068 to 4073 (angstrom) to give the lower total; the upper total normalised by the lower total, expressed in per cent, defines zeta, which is 117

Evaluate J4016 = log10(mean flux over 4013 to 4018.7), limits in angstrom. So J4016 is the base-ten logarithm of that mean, 1.94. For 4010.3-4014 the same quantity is 1.96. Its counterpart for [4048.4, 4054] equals 1.97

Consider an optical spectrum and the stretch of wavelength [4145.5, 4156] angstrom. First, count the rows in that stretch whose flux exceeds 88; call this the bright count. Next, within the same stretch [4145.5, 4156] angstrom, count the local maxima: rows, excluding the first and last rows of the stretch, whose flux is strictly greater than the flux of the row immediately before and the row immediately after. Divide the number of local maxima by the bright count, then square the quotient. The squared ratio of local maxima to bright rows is 0.141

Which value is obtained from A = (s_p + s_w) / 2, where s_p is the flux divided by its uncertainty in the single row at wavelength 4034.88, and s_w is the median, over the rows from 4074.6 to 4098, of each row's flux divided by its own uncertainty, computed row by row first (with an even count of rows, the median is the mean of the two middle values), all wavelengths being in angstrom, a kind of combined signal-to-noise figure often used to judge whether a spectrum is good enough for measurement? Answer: 22.7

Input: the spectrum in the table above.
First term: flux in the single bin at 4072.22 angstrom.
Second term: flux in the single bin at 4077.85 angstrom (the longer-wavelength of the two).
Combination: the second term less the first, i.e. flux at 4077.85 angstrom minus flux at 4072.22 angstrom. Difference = 14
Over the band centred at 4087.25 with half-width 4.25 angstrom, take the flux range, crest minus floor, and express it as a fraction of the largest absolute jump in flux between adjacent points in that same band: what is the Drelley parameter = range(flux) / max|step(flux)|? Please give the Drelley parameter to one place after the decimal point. 3.5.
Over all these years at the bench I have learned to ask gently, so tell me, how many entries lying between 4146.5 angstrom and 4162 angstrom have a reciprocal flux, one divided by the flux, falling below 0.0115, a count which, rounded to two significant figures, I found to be 11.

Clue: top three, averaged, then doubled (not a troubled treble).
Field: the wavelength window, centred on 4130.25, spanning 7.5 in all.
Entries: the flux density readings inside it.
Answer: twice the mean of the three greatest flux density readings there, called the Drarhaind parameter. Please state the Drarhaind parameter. 191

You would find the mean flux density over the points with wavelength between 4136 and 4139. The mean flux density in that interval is 96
